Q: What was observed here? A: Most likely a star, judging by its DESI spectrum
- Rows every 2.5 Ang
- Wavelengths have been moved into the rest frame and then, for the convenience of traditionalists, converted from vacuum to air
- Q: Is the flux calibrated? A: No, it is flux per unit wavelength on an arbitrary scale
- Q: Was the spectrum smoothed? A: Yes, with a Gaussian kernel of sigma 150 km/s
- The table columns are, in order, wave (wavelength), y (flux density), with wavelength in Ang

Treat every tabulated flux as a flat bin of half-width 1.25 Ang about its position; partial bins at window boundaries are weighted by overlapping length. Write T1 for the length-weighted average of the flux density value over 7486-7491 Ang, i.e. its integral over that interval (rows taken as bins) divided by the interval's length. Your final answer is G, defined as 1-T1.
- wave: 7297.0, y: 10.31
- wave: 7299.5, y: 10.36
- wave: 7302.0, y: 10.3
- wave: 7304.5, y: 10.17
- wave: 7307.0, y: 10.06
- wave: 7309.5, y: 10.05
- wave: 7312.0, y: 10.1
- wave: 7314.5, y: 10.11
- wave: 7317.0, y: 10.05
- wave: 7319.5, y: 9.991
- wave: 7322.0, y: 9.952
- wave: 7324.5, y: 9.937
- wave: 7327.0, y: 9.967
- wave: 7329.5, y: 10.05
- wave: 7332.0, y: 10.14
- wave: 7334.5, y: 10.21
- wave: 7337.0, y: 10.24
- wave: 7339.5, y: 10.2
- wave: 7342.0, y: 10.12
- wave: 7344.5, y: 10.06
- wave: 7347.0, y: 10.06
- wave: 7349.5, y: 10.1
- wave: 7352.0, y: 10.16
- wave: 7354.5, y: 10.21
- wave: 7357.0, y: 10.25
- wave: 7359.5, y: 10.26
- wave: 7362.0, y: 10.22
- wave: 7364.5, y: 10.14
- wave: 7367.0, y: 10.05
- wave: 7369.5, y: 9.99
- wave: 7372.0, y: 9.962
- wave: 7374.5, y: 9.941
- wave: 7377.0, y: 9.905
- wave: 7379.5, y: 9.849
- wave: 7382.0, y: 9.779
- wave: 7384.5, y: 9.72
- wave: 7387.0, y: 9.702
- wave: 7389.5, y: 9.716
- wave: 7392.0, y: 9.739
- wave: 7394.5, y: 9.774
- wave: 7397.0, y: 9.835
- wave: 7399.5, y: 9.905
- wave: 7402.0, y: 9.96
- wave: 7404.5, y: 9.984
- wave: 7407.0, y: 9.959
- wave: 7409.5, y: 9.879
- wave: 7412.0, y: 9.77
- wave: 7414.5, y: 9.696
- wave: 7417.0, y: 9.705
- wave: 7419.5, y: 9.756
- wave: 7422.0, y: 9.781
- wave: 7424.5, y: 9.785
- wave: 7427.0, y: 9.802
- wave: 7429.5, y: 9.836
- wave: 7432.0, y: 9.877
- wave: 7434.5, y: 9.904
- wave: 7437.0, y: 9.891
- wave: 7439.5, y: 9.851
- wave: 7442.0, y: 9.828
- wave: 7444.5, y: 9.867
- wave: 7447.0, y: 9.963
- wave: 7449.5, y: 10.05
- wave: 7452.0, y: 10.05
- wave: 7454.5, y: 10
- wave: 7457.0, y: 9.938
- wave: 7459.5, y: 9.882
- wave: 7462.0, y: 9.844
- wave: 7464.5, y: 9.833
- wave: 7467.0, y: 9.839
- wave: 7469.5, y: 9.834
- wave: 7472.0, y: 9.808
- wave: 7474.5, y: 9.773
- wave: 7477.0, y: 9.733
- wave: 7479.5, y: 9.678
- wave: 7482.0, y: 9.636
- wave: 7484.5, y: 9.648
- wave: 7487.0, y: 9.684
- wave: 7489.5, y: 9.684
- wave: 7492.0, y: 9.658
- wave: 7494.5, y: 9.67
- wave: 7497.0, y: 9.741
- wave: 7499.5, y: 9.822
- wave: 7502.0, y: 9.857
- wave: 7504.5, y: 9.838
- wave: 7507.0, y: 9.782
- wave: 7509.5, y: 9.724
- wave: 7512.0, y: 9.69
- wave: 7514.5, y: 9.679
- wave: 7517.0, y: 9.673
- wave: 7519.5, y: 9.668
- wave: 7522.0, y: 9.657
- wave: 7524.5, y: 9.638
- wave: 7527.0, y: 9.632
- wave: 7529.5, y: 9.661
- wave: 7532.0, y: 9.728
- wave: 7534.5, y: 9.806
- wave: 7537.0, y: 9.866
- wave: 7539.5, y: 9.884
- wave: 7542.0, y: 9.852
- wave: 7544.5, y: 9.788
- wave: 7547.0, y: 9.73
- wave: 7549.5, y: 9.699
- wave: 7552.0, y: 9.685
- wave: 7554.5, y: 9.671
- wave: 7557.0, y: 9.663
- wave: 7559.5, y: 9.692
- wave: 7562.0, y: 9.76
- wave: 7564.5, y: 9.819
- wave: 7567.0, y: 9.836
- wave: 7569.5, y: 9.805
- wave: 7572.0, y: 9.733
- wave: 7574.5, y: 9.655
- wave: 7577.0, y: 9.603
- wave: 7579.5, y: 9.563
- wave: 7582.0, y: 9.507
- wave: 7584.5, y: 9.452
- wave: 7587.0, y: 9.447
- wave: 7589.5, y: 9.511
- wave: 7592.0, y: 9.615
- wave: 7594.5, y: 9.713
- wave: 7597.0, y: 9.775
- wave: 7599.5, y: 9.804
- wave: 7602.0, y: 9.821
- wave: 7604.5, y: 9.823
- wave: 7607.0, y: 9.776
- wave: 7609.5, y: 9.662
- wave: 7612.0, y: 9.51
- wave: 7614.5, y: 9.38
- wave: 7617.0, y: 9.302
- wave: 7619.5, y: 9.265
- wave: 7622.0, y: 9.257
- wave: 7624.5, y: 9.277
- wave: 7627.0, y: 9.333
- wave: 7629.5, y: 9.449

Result -8.7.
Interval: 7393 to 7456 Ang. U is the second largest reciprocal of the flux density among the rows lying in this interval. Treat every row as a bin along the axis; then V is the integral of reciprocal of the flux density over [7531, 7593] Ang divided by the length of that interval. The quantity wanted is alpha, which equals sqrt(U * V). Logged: 0.103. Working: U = 0.103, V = 0.103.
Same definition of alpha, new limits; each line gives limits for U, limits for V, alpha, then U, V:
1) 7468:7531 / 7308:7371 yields 0.101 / 0.104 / 0.099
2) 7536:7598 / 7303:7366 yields 0.102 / 0.106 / 0.099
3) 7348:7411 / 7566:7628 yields 0.104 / 0.103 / 0.104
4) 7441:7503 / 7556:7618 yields 0.104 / 0.104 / 0.104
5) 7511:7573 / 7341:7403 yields 0.102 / 0.104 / 0.100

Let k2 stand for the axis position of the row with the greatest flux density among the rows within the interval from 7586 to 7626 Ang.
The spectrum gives 7604.5 Ang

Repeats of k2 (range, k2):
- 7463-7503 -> 7502.0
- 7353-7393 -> 7359.5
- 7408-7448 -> 7447.0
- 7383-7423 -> 7404.5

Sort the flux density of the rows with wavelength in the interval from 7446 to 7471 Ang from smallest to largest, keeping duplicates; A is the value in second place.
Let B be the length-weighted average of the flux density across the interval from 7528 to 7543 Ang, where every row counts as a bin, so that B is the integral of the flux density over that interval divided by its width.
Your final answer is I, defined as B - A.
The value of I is -0.04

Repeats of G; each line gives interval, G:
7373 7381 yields -8.9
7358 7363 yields -9.2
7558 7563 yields -8.7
